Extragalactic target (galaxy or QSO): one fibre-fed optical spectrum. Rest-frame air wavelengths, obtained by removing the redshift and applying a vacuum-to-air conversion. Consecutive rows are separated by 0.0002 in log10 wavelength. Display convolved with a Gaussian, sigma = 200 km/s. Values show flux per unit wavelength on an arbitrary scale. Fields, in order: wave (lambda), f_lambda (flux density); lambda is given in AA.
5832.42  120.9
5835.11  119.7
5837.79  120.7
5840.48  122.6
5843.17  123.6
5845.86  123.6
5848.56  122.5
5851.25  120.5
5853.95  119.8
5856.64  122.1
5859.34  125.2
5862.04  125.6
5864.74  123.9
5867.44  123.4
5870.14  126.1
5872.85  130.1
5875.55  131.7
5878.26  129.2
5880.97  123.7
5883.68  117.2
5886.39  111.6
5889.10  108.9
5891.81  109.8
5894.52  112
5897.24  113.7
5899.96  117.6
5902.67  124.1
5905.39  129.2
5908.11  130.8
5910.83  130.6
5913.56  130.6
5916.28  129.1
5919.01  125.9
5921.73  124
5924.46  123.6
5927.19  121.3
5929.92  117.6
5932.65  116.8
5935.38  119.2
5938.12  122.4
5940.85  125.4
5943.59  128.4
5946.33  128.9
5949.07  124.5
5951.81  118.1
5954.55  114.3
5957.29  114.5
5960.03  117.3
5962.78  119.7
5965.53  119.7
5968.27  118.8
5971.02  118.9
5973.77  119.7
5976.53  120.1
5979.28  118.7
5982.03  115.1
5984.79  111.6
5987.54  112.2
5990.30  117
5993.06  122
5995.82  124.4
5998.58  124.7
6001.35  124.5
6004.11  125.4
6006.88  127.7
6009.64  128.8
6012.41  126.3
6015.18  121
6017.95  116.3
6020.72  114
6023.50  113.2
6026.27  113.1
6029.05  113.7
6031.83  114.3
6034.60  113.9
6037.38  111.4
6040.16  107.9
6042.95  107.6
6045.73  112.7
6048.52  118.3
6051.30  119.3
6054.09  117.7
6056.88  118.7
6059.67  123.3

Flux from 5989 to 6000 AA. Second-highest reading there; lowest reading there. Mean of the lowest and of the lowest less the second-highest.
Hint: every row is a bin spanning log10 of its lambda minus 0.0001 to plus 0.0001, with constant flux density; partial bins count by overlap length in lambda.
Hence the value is 54.8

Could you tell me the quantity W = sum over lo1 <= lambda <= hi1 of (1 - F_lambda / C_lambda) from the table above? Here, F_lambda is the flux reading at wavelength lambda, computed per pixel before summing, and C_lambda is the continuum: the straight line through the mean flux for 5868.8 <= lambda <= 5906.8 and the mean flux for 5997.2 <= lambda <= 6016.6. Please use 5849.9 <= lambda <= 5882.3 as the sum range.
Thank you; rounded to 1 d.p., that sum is -0.6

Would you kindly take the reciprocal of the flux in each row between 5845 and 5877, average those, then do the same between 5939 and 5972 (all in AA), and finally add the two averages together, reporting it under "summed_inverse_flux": 0.0163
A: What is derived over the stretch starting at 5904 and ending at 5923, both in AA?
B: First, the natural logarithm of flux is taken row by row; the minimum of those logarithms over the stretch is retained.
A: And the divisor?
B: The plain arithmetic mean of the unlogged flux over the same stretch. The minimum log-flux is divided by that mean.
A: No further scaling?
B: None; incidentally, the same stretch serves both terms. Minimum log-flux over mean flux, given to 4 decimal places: 0.0375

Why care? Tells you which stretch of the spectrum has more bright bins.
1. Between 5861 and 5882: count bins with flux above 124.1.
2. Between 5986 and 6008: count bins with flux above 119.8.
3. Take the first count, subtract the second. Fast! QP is -1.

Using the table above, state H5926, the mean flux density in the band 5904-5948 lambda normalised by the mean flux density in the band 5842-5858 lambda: 1.03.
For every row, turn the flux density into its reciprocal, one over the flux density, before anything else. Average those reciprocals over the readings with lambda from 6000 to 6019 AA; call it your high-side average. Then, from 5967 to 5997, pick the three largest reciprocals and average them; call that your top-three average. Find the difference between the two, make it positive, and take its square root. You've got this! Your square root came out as 0.028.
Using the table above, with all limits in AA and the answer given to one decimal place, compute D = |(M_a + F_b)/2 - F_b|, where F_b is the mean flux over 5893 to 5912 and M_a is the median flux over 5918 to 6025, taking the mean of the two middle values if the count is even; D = 1.4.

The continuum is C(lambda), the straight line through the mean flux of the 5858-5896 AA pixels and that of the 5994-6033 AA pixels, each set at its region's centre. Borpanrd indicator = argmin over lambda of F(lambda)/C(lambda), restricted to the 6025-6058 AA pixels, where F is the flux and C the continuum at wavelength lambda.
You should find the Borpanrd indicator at 6042.95 AA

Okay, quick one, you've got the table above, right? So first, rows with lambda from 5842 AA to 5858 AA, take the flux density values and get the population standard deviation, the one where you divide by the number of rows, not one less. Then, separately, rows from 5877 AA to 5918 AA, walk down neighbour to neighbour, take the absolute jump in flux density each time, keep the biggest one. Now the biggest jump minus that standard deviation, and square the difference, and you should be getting 26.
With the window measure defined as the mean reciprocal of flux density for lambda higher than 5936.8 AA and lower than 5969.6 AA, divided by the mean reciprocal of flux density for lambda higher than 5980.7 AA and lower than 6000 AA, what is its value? 0.98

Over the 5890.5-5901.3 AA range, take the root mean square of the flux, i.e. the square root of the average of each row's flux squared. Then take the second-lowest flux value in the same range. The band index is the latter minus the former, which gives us -1.3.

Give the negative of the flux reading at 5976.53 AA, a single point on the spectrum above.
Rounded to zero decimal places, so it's -120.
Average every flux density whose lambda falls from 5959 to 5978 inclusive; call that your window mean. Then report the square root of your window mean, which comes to 10.9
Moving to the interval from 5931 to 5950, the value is 11.1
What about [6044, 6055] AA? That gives 10.8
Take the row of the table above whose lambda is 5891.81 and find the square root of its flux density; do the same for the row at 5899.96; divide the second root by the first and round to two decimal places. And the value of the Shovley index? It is 1.03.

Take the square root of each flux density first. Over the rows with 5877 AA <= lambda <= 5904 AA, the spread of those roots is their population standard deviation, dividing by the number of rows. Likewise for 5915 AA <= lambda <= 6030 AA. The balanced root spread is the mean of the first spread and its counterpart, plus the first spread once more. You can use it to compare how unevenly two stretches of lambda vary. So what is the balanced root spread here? 0.56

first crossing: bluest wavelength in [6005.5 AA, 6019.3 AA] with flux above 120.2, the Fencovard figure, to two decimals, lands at 6006.88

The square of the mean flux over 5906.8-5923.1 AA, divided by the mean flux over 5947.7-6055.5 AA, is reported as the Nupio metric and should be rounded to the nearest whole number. 140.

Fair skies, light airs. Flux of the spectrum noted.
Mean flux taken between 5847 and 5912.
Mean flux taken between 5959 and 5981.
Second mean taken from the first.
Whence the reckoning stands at 3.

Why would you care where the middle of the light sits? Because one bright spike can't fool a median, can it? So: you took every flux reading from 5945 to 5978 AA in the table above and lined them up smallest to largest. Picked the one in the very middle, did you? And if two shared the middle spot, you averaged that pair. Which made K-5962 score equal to 119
